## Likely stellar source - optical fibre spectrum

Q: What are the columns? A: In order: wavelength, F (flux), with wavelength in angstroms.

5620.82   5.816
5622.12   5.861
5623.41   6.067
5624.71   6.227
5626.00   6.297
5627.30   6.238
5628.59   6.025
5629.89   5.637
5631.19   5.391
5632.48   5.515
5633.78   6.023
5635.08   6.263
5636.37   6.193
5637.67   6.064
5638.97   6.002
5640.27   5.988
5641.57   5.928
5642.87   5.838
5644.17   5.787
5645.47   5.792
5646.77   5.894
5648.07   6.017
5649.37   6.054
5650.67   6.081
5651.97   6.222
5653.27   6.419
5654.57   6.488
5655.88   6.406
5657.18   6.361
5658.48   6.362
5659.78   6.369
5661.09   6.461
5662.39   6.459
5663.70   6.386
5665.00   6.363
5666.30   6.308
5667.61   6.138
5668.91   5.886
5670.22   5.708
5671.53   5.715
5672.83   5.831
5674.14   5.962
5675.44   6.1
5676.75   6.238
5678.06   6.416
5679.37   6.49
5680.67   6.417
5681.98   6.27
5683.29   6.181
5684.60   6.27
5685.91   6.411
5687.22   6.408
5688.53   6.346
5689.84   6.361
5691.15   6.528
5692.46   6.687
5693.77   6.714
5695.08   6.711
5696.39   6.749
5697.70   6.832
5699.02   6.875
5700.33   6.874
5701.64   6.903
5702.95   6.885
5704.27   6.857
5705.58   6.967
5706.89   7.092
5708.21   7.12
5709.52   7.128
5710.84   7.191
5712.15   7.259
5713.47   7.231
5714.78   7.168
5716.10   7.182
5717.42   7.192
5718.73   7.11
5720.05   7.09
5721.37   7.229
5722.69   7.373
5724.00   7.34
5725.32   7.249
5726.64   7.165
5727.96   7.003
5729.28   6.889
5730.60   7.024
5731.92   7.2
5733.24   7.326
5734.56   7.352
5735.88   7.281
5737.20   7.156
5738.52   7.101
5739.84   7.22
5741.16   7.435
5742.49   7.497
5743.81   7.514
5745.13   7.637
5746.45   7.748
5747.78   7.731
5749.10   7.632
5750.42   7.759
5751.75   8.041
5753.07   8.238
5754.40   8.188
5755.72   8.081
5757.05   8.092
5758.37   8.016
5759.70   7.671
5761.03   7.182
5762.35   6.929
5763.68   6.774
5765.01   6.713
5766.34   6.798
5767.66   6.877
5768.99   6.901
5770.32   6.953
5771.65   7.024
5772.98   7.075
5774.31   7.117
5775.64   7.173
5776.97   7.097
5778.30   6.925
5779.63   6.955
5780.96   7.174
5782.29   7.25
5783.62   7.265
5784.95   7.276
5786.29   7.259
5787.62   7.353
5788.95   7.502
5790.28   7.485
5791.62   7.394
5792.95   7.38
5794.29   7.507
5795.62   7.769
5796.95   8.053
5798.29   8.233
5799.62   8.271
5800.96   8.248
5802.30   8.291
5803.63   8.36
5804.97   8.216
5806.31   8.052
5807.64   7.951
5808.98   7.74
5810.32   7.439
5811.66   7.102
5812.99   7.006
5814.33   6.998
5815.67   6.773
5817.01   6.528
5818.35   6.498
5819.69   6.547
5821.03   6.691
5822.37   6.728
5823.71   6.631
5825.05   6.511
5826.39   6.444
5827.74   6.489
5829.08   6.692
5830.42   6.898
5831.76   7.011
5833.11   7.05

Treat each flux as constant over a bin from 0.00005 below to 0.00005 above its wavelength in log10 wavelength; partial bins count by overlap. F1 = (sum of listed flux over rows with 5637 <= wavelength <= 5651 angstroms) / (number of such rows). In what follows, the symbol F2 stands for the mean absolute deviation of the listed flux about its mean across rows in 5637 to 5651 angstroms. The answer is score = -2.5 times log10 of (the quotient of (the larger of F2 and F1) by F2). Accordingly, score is -4.5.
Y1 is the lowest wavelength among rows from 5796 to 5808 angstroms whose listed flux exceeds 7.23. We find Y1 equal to 5796.95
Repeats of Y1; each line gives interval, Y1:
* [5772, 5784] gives 5782.29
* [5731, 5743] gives 5733.24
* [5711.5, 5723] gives 5712.15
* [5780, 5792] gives 5782.29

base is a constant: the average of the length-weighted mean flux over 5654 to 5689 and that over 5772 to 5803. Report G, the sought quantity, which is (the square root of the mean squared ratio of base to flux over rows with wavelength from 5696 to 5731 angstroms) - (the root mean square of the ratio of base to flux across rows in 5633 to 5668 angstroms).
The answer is -0.14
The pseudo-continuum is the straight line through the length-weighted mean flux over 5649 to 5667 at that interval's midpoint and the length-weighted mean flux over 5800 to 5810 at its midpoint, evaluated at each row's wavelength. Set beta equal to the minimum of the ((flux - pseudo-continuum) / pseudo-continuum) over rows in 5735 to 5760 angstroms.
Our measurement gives -0.03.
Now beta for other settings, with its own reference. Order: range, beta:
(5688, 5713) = -0.05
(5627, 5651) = -0.10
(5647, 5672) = -0.12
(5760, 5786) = -0.12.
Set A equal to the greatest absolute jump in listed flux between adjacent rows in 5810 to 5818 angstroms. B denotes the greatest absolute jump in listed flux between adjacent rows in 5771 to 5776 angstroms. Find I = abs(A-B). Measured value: 0.28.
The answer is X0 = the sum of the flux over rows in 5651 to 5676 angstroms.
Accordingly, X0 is 118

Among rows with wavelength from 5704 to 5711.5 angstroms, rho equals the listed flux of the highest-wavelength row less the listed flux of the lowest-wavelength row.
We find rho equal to 0.33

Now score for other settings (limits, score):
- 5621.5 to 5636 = -3.4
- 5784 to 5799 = -3.7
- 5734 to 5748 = -4.0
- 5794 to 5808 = -4.0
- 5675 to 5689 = -4.5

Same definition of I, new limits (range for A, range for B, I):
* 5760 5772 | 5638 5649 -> 0.13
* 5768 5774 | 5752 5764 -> 0.42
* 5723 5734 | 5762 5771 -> 0.02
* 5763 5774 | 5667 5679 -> 0.17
